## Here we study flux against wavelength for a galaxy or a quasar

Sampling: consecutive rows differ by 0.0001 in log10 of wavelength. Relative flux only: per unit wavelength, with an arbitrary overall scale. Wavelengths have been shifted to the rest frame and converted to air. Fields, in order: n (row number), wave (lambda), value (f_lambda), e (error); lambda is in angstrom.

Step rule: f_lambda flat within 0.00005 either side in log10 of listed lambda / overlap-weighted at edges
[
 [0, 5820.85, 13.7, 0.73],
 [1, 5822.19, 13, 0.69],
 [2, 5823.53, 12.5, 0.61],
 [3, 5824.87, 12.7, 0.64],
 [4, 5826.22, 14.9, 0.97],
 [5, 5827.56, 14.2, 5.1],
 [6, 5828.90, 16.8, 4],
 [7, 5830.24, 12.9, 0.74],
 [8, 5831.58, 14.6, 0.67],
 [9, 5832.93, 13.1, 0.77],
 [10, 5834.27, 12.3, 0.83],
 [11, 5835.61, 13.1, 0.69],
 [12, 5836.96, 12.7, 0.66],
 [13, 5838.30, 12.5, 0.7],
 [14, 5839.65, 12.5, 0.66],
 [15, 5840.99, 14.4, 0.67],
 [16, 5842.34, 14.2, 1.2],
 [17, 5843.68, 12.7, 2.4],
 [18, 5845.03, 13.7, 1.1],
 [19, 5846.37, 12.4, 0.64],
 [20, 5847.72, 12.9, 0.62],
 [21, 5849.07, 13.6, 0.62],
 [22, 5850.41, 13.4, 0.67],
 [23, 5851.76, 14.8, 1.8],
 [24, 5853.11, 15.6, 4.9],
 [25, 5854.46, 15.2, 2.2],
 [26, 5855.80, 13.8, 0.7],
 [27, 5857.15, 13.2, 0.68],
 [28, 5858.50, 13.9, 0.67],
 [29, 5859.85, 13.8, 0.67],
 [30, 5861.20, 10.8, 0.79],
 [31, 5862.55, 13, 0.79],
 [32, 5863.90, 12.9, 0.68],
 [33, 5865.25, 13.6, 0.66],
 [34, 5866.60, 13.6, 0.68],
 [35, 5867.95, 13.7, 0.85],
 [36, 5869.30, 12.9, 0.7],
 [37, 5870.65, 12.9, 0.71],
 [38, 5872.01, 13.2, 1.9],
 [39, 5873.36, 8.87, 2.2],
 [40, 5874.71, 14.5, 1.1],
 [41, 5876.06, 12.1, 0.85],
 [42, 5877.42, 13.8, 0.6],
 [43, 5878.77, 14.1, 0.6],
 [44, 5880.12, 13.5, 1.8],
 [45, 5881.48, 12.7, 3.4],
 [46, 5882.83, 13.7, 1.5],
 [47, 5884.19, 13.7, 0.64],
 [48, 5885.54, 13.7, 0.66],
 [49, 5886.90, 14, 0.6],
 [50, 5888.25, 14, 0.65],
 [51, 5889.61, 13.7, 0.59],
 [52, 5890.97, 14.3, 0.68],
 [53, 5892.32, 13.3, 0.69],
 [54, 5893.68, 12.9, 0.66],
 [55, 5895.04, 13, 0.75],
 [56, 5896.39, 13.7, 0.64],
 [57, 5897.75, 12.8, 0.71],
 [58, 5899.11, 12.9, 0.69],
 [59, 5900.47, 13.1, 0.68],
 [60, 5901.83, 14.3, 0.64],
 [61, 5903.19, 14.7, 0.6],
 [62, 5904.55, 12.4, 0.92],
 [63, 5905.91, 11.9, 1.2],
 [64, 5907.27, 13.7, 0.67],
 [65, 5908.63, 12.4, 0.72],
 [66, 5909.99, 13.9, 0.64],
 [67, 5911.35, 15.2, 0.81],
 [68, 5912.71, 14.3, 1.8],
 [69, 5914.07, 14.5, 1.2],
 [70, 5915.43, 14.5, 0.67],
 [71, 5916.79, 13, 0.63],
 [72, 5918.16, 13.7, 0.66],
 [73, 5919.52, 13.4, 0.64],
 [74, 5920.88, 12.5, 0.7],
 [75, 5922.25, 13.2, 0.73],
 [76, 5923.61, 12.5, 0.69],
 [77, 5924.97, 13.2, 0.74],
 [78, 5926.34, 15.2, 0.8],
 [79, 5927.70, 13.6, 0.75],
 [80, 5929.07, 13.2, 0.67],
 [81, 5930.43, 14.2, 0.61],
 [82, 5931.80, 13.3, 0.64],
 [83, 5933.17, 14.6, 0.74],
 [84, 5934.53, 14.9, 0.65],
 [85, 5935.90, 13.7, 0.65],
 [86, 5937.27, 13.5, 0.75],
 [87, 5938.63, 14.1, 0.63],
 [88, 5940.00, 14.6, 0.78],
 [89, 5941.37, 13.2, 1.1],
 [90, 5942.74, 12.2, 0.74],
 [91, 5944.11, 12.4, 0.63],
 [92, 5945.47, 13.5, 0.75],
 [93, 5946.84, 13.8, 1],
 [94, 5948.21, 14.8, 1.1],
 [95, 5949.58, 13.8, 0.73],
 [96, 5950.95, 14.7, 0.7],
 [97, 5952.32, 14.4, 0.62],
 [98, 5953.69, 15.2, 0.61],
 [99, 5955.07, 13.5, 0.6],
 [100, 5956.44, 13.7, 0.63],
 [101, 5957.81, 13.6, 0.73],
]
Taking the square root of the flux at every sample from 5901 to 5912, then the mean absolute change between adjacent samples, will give 0.178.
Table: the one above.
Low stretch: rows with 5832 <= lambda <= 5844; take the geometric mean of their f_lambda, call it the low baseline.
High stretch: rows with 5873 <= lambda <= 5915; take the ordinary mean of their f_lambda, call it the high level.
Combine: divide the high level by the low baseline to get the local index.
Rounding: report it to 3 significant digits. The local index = 1.03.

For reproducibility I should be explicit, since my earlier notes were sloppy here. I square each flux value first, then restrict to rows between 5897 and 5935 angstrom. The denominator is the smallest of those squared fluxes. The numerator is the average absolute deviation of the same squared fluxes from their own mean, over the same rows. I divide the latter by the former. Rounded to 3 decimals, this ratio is 0.148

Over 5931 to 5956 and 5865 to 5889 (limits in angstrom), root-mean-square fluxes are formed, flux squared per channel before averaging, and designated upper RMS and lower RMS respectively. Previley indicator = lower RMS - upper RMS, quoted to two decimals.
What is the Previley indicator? -0.62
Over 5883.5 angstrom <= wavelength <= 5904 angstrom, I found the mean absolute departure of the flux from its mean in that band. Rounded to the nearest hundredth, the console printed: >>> 0.49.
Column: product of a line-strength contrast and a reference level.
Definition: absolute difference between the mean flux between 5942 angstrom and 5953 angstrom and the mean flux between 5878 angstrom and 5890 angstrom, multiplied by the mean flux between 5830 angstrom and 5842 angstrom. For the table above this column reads 0.3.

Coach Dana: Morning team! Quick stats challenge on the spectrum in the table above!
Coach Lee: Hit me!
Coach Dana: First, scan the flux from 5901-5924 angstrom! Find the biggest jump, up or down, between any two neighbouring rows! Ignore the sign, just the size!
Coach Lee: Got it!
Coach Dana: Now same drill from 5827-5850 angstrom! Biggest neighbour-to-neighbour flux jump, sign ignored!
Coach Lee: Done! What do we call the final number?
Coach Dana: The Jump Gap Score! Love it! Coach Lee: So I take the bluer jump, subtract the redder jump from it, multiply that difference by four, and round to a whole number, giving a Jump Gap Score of 6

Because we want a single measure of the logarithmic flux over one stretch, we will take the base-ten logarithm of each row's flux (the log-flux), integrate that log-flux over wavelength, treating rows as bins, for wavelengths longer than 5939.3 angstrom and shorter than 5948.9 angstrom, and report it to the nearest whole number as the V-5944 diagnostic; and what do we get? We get 11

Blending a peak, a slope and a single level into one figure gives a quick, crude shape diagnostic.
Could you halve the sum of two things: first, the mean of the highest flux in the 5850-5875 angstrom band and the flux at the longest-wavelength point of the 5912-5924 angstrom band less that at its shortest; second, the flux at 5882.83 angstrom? 10.3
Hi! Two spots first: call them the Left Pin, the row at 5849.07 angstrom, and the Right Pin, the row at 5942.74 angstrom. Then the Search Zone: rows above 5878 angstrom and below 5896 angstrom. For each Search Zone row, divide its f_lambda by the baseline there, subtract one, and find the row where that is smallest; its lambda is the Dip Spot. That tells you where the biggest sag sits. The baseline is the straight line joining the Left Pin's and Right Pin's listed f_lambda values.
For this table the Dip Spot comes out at 5881.48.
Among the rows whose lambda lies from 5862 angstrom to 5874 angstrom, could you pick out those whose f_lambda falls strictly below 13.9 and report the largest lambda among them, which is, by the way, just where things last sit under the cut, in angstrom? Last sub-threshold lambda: 5873.36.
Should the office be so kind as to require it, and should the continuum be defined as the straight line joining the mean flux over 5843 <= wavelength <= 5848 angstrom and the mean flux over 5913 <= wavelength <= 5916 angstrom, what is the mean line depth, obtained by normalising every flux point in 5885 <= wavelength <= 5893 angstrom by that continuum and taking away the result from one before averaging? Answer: 0.006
